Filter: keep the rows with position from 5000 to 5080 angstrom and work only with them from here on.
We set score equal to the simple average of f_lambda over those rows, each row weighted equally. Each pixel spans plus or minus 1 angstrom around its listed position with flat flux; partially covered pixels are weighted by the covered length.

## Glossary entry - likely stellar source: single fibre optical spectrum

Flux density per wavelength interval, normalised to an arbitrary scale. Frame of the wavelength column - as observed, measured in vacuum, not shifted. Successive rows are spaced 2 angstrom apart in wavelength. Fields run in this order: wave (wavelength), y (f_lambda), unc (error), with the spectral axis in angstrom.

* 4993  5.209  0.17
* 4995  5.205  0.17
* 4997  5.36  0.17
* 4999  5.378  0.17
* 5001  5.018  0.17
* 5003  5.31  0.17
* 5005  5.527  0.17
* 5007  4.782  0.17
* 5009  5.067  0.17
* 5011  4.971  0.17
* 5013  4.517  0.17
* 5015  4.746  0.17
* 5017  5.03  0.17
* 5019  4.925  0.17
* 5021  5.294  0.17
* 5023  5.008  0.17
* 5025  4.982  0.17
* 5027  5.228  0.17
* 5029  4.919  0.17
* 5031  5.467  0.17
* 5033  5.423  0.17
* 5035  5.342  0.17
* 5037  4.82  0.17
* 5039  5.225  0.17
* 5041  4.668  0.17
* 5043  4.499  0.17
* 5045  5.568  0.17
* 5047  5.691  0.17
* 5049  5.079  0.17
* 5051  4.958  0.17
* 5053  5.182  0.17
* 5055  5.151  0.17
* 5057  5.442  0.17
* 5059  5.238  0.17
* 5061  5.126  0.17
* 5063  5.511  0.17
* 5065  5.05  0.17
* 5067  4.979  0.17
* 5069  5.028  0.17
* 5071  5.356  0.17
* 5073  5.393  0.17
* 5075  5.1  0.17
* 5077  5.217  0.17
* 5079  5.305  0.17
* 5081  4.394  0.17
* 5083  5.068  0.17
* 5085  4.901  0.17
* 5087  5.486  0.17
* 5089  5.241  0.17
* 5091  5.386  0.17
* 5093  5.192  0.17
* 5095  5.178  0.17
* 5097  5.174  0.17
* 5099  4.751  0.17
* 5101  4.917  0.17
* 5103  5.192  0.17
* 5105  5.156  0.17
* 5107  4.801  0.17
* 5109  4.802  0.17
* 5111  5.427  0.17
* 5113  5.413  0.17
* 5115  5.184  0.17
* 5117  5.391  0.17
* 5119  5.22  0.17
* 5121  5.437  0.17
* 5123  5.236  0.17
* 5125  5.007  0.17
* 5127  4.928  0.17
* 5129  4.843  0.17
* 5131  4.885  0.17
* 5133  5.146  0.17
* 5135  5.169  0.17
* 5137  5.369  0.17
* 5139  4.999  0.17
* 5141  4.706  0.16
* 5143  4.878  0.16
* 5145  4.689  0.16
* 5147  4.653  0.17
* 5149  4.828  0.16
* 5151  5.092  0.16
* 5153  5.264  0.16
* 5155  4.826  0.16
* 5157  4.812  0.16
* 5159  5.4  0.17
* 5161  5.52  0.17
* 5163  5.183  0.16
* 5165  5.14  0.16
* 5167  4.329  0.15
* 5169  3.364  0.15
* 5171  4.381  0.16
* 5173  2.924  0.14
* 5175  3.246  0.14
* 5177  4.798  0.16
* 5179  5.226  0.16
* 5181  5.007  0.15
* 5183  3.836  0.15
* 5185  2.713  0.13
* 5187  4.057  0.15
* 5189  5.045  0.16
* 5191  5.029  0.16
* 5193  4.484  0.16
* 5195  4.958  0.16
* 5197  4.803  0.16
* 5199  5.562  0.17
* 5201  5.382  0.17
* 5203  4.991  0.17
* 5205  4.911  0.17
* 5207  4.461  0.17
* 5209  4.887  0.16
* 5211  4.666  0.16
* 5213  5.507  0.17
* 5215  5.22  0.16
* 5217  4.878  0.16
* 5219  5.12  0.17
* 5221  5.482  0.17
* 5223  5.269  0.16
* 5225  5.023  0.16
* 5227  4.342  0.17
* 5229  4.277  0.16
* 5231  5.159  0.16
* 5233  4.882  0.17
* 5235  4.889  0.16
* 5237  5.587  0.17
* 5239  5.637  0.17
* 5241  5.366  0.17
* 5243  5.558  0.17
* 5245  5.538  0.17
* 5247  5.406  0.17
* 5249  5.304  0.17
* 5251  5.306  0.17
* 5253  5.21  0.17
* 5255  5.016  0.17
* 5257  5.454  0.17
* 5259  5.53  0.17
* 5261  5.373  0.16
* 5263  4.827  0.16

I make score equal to 5.13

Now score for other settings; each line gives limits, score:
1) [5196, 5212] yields 4.96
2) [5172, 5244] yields 4.81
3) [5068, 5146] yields 5.10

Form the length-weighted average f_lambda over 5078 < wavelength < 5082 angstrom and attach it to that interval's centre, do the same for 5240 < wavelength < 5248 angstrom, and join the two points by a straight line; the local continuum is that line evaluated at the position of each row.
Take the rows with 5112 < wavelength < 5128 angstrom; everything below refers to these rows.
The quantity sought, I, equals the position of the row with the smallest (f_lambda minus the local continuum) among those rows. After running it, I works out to 5127 angstrom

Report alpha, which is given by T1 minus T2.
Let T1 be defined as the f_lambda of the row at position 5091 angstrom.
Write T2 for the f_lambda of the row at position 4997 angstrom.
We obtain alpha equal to 0.03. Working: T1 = 5.386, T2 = 5.36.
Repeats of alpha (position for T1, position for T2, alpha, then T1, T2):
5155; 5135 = -0.34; 4.826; 5.169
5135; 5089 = -0.07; 5.169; 5.241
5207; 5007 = -0.32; 4.461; 4.782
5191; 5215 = -0.19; 5.029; 5.22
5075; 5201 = -0.28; 5.1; 5.382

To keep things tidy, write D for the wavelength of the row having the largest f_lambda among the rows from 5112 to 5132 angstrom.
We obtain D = 5121 angstrom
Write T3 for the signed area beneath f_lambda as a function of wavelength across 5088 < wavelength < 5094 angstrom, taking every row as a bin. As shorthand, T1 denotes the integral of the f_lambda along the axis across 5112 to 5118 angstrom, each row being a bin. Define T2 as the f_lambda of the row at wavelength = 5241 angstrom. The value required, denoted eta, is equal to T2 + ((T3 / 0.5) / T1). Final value 7.34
